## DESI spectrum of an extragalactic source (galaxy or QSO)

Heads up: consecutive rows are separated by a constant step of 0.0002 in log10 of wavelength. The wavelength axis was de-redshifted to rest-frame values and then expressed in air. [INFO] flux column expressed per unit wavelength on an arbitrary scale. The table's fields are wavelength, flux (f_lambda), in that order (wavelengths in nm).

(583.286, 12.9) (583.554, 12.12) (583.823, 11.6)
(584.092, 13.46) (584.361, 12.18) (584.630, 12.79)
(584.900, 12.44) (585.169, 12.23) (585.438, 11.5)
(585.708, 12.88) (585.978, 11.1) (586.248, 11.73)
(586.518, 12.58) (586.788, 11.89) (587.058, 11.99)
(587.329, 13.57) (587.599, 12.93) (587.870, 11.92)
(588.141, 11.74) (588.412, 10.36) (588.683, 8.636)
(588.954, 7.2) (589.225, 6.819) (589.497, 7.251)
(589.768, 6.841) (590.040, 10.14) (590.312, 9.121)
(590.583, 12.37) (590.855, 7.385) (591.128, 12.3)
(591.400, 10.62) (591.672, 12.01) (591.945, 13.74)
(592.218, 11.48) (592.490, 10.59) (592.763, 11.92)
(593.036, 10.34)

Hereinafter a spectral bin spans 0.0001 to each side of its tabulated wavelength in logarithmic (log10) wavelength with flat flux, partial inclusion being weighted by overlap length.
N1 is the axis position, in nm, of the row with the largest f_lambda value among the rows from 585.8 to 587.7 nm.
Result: 587.329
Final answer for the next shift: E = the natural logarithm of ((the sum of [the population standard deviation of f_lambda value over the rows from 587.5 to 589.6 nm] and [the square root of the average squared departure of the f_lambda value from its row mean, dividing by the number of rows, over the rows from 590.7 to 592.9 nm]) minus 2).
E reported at 0.7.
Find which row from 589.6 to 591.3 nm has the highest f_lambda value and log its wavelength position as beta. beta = 590.583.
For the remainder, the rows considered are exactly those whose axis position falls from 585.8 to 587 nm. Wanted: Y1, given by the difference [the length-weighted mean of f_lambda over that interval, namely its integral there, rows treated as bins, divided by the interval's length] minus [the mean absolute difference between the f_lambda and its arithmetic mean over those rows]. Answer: 11.5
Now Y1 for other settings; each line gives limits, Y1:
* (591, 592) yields 11.2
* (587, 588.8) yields 10.4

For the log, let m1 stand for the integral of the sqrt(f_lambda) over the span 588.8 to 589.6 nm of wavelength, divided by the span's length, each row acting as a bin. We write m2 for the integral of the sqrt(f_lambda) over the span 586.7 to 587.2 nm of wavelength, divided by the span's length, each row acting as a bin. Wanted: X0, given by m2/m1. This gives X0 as 1.30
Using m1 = 2.67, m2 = 3.46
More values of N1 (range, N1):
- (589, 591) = 590.583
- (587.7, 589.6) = 587.870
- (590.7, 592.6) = 591.945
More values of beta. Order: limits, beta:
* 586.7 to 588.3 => 587.329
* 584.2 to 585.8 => 585.708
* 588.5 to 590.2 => 590.040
